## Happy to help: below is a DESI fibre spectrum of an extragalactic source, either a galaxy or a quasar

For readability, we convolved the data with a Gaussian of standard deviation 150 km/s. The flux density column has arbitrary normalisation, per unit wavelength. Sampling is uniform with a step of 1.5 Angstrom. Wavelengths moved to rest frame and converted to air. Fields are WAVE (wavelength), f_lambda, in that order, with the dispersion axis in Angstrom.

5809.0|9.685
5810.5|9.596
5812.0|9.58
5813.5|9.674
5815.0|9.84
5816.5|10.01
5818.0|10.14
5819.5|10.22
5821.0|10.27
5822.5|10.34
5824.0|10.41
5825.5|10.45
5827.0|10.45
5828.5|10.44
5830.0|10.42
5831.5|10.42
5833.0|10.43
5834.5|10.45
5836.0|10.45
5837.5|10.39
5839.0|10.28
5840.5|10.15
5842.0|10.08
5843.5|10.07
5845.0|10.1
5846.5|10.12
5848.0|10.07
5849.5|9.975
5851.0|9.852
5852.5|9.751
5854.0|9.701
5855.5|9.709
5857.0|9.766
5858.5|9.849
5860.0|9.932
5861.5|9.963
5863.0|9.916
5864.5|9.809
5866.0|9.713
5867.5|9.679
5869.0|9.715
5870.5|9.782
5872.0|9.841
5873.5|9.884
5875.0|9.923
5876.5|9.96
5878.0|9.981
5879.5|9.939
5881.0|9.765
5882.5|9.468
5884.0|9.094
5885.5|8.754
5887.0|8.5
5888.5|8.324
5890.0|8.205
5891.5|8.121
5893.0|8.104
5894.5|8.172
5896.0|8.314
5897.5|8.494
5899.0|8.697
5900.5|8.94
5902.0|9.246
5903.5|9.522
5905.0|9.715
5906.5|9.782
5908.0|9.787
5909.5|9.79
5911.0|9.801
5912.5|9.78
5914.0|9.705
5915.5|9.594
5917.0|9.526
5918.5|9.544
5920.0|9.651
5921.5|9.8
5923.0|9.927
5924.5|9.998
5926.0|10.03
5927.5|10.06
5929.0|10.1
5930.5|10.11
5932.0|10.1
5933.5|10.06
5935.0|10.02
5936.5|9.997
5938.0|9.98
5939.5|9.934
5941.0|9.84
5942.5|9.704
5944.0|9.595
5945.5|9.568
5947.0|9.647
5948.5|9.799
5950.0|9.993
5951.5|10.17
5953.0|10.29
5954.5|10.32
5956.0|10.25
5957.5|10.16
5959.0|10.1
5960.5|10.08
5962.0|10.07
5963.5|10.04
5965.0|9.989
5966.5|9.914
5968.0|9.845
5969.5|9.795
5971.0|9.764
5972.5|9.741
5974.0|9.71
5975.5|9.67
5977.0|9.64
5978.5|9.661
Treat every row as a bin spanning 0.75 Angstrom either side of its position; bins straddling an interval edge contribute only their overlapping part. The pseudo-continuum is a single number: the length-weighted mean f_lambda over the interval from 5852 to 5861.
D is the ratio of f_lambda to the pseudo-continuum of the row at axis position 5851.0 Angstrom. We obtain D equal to 1.01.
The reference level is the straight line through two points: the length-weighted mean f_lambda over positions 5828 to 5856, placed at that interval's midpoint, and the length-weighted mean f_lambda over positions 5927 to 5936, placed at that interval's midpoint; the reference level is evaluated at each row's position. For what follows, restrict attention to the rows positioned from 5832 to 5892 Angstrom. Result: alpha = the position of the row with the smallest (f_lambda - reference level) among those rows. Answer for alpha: 5891.5 Angstrom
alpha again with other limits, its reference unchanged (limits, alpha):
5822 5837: 5822.5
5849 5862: 5854.0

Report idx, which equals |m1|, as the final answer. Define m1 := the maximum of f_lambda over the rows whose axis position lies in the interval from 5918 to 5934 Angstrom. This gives 10.1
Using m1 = 10.11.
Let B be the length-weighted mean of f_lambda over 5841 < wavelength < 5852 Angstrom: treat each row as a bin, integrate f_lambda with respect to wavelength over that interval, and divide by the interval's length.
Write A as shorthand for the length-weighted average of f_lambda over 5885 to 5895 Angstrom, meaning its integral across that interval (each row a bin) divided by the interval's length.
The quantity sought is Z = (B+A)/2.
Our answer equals 9.2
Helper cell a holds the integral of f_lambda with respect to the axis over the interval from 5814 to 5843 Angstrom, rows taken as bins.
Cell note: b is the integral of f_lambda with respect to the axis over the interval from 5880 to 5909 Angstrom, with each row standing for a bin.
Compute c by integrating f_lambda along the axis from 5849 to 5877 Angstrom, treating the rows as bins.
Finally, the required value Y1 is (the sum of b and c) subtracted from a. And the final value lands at -235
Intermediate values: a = 298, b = 258.4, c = 275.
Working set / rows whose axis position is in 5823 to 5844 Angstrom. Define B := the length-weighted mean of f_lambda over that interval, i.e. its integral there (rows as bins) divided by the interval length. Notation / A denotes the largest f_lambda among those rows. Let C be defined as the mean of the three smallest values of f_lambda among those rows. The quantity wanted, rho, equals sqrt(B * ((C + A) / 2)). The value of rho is 10.3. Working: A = 10.45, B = 10.4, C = 10.1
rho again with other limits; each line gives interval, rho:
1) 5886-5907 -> 8.8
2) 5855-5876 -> 9.8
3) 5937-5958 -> 10.0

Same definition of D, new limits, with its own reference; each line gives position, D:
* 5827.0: 1.07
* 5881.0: 1.00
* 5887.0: 0.87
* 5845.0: 1.03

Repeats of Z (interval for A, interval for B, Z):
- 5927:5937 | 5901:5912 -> 9.9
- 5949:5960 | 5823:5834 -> 10.3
